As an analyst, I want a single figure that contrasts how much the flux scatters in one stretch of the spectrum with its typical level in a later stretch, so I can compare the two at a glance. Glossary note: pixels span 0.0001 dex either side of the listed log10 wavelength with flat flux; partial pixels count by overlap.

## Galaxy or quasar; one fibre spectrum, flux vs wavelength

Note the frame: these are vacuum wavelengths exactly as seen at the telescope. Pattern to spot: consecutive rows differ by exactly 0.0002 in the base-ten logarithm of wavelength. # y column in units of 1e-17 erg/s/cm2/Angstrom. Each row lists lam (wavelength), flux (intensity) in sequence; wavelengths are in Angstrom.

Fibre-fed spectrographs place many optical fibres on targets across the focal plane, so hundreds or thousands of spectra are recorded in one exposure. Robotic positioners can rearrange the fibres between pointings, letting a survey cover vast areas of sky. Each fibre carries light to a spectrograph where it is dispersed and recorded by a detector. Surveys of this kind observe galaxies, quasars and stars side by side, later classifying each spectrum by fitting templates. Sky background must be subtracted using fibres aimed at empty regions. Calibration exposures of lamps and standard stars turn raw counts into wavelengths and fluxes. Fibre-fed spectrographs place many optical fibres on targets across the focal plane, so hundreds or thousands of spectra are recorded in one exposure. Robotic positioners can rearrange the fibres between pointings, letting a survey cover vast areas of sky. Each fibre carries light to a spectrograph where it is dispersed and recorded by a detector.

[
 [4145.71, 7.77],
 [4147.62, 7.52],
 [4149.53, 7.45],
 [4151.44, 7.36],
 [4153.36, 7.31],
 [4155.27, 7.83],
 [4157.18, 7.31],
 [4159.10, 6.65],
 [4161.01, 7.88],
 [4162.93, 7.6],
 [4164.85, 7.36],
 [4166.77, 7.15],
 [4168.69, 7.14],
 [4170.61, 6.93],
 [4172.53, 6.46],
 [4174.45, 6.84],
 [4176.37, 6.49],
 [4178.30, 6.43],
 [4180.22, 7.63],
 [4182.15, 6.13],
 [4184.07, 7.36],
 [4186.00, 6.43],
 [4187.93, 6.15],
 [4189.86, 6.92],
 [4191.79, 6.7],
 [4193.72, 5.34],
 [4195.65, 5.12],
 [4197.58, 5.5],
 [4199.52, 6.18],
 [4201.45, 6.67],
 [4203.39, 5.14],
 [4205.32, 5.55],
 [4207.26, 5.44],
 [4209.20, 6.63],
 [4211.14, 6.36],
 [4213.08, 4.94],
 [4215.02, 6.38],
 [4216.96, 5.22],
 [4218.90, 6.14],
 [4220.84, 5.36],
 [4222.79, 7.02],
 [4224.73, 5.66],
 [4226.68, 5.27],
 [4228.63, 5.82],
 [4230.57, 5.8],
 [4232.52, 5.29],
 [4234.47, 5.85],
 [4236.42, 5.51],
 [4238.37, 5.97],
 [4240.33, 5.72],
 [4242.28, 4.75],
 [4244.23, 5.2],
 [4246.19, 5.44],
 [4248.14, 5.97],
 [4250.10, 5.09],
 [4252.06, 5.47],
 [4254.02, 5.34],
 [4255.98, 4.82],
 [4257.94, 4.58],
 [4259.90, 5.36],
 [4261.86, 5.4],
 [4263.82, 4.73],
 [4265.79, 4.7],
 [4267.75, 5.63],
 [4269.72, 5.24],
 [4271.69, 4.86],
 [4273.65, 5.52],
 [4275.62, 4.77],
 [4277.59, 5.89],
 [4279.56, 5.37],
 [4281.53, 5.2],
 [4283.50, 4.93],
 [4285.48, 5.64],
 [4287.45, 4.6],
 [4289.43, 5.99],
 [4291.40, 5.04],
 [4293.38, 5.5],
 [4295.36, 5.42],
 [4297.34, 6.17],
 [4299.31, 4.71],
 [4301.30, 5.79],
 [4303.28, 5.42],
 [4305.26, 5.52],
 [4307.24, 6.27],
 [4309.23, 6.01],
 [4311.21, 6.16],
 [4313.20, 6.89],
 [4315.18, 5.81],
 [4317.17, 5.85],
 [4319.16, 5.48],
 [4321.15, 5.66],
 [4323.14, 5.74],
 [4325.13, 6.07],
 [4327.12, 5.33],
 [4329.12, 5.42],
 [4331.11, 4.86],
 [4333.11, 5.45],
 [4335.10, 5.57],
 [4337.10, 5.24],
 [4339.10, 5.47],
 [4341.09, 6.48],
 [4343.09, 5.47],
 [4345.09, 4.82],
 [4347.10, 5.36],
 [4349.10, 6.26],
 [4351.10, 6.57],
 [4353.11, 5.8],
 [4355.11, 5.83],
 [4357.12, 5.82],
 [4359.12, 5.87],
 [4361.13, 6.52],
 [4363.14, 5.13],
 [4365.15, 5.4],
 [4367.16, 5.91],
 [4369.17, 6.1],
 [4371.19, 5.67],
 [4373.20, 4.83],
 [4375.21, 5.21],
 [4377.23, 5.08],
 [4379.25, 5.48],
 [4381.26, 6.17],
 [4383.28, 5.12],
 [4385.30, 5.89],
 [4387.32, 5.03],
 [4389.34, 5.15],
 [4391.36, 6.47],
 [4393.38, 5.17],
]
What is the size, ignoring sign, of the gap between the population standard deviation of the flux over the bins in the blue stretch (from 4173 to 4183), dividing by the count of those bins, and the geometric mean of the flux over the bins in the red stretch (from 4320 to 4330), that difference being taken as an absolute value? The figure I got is 5.12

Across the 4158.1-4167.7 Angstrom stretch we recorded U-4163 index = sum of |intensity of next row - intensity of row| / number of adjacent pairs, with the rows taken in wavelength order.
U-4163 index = 0.49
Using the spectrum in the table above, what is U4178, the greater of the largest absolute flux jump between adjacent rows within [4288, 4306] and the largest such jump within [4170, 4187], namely 1.50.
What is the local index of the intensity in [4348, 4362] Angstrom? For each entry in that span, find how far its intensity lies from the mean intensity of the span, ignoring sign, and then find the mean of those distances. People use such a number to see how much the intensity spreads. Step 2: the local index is 0.30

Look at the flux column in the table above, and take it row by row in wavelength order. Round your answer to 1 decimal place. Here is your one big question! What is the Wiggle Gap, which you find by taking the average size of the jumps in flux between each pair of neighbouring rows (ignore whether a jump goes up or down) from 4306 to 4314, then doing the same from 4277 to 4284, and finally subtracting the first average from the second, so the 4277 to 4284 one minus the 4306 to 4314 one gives -0.1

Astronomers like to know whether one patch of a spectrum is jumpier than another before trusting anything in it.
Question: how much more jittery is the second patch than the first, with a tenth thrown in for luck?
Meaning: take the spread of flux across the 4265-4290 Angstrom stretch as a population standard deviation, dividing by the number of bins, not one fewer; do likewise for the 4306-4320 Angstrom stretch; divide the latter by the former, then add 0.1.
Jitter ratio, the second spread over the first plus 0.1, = 1.03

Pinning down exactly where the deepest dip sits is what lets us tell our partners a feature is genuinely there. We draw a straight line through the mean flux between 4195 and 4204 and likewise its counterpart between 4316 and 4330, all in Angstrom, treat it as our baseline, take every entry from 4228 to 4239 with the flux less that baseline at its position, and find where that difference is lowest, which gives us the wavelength 4232.52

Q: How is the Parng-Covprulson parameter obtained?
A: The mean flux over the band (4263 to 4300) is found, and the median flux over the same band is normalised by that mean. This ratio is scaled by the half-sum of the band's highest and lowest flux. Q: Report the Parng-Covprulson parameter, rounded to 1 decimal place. 5.4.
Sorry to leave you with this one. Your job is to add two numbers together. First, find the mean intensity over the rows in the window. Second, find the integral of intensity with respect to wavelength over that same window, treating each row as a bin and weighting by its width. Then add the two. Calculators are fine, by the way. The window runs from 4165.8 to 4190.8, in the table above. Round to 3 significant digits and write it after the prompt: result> 176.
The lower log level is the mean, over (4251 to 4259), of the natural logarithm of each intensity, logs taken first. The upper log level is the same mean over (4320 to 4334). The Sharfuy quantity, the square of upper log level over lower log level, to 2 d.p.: 1.11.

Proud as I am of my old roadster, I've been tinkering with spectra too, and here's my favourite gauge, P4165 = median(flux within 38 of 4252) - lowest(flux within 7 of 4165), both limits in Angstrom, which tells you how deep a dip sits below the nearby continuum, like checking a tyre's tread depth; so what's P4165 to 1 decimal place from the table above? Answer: -1.3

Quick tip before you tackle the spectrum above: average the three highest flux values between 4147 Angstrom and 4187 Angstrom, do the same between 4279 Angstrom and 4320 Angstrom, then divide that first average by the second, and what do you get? 1.21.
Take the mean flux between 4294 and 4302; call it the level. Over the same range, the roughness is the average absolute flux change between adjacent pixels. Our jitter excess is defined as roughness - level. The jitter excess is -4.4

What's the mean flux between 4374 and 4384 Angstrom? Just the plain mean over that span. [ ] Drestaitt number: 5.41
